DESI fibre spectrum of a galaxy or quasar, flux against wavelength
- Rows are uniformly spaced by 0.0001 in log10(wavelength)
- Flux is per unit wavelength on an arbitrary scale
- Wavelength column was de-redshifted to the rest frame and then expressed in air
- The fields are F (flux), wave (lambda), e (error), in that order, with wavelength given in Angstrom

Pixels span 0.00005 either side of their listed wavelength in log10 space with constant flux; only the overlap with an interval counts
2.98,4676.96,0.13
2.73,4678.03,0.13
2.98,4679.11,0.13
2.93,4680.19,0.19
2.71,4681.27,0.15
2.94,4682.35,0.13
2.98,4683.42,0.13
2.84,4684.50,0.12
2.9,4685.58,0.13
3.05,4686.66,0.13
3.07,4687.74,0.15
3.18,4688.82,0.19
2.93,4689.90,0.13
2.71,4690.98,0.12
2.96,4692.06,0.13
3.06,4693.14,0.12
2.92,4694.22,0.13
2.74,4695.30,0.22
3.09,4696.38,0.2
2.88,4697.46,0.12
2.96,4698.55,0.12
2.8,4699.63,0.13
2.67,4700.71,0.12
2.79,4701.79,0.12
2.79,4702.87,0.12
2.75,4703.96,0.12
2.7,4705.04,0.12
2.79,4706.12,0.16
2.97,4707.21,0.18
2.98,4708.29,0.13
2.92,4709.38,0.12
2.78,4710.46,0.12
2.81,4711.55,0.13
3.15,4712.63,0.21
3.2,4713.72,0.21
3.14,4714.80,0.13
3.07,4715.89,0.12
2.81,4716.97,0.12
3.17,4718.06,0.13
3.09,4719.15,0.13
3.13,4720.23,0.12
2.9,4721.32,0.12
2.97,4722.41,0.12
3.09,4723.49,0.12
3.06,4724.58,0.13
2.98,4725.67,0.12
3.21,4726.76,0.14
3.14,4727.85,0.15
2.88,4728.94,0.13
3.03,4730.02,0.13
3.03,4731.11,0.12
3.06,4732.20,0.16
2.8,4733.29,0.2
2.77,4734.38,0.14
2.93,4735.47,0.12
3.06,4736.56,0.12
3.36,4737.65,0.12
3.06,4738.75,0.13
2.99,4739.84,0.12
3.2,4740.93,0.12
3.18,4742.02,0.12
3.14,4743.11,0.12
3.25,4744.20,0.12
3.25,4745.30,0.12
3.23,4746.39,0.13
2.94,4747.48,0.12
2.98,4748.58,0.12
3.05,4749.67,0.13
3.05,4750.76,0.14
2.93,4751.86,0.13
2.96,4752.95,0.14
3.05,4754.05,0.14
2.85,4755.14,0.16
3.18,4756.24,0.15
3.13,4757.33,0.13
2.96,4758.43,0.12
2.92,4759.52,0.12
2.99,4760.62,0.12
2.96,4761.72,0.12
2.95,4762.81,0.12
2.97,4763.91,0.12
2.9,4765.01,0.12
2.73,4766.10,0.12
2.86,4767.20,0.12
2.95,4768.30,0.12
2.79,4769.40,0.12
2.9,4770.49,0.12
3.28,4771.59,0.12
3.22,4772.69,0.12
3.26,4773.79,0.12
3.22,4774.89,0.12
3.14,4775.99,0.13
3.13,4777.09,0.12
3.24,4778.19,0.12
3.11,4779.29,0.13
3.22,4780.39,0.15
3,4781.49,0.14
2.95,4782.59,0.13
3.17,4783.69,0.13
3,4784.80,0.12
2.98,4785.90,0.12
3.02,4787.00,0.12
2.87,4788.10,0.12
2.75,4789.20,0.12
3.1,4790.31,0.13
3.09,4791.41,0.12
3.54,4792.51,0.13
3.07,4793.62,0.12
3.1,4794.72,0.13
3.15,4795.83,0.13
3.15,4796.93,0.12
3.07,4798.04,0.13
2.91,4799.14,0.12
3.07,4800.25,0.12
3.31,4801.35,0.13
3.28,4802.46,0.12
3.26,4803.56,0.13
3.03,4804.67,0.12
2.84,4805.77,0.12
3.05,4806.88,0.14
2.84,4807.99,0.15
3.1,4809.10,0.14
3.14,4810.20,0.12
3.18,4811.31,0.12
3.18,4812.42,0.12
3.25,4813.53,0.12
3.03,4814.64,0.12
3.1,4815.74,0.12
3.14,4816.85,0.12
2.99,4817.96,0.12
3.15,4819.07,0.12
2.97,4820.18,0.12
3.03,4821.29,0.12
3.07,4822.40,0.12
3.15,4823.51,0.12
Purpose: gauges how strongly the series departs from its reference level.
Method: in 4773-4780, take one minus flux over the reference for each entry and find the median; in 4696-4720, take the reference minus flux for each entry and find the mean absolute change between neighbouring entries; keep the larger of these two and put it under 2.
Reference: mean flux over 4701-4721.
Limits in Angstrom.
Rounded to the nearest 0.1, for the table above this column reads 16.7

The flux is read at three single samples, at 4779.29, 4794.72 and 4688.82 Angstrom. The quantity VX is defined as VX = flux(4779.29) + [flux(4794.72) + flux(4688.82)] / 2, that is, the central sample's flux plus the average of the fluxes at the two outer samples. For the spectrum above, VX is 6.25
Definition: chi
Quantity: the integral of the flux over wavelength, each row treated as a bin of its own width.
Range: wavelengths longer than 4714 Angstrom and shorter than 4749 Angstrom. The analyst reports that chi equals 107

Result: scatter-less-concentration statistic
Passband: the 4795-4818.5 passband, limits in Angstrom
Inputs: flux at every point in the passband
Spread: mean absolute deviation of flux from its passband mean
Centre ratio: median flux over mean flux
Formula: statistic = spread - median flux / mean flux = -0.900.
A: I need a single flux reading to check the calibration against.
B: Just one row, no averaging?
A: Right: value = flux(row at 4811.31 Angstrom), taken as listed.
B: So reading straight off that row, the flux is 3.18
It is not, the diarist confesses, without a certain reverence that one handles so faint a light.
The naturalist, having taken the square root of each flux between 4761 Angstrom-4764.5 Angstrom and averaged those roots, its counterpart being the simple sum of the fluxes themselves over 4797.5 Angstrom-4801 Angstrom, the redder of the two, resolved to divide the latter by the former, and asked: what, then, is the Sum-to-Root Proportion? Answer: 5.26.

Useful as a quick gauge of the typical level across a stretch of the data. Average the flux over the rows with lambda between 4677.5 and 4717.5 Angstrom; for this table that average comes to 2.91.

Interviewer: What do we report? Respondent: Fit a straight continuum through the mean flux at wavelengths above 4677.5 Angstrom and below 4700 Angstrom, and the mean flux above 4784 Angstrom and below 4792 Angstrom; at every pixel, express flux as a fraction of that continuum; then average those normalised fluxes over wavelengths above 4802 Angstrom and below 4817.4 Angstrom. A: 1.04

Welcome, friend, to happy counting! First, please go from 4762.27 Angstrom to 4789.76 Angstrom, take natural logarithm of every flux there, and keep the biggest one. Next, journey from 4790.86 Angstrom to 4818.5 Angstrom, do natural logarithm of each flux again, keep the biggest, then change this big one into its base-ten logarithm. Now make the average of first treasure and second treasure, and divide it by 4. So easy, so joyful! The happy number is 0.161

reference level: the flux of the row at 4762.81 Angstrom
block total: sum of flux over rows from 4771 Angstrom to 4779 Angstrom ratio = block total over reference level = 8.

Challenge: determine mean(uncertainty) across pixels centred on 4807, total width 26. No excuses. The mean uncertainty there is 0.125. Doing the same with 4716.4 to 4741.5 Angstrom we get 0.131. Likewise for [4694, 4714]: 0.146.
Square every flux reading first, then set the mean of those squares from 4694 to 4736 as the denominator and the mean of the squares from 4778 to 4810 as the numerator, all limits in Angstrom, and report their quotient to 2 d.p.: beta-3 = 1.09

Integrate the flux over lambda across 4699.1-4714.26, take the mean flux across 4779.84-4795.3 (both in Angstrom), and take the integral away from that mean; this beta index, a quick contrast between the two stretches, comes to -40.4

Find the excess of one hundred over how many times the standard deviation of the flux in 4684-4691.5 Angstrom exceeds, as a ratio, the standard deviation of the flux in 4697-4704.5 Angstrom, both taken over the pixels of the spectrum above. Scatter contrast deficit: 98.3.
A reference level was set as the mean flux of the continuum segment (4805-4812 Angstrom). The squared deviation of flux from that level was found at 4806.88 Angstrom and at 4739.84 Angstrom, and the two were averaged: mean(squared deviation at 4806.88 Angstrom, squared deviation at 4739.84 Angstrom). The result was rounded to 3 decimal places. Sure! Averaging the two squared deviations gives 0.001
